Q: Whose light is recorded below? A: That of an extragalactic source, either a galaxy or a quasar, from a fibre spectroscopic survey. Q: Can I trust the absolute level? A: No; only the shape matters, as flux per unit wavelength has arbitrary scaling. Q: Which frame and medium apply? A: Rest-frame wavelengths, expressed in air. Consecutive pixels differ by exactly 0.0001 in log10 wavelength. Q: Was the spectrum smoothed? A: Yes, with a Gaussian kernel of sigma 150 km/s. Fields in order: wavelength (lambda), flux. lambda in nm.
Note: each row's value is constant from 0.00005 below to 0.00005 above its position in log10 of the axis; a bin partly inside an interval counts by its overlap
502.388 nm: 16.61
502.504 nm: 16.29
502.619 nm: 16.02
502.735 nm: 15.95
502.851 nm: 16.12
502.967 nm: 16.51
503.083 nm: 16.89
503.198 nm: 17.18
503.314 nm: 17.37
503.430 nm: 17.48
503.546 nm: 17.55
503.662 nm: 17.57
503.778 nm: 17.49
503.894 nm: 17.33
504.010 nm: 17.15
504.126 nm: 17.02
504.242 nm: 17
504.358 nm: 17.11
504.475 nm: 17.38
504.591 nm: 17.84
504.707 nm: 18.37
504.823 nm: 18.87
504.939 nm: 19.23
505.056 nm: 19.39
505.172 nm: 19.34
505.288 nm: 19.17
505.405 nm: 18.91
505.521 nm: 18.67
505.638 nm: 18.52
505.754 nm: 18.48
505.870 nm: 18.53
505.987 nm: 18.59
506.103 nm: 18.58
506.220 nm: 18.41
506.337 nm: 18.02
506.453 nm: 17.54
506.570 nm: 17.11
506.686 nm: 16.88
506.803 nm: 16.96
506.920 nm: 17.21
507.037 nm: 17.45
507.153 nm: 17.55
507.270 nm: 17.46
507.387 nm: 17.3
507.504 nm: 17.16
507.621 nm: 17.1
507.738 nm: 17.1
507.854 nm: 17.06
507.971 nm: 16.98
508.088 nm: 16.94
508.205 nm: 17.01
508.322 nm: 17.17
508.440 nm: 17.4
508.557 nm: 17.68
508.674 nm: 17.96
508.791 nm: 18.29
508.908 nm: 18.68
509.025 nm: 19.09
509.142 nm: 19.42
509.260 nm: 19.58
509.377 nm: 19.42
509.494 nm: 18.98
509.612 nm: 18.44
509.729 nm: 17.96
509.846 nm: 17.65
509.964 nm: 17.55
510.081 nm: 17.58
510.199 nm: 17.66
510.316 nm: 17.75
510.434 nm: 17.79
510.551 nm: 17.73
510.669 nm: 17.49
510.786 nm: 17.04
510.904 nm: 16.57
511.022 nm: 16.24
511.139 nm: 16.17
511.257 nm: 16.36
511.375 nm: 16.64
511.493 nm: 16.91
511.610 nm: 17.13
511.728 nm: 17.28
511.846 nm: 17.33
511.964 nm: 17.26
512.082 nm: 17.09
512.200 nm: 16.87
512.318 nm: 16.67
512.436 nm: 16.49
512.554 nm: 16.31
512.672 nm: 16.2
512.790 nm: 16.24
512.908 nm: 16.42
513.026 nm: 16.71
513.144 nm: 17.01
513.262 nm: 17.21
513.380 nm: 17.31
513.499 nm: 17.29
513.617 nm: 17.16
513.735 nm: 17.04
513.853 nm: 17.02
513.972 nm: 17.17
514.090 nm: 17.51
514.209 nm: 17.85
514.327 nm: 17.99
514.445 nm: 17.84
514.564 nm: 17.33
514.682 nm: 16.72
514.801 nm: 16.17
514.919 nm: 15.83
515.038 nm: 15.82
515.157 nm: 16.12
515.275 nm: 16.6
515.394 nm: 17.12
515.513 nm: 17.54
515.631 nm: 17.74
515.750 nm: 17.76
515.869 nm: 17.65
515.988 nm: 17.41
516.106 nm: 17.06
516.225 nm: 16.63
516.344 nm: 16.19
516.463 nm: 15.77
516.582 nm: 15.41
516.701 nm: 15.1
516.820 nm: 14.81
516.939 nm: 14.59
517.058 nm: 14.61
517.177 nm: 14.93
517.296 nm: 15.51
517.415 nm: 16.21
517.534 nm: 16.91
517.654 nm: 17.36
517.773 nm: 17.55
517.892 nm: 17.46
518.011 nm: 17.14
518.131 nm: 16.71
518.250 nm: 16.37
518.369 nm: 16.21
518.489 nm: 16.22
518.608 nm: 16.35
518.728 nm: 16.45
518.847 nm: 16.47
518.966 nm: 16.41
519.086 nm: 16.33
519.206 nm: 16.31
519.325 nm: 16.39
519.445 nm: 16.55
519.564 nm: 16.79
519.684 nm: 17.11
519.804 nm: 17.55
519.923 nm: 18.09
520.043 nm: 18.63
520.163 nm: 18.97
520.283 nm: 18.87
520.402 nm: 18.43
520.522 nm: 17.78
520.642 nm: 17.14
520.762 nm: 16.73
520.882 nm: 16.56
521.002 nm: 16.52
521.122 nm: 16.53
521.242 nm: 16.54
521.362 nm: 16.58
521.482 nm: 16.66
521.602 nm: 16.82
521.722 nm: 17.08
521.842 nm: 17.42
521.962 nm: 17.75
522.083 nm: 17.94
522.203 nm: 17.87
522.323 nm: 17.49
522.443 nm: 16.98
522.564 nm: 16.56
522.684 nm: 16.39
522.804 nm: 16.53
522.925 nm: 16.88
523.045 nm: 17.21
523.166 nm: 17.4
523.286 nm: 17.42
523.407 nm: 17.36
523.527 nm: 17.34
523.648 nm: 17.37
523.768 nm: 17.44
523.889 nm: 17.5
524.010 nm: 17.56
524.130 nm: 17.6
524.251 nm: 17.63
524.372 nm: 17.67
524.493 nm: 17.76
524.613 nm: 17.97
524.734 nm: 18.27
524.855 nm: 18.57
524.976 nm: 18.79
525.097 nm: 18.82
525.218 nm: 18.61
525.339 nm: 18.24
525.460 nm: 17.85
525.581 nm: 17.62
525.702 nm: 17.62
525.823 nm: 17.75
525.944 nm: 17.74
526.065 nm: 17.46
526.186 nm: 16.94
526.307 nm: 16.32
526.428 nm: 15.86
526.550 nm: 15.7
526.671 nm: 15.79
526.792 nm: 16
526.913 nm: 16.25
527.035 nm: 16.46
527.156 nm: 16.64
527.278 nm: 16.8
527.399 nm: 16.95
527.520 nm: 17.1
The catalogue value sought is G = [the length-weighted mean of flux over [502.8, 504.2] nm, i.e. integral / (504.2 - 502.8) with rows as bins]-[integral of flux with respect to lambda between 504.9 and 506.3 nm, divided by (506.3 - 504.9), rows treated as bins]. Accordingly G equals -1.6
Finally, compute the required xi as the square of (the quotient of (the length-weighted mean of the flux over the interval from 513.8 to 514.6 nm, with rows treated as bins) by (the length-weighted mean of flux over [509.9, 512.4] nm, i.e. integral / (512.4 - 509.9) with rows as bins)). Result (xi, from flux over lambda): 1.05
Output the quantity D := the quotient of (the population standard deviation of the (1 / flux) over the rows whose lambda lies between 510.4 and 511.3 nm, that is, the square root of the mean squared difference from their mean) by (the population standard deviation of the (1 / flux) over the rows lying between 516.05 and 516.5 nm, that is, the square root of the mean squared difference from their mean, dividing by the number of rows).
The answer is 1.2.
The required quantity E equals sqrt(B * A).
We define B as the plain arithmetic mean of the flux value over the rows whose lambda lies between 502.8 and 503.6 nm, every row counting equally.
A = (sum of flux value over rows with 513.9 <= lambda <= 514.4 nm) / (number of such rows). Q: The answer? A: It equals 17.3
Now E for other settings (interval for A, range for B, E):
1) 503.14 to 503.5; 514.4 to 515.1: 17.0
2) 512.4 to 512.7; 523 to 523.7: 16.8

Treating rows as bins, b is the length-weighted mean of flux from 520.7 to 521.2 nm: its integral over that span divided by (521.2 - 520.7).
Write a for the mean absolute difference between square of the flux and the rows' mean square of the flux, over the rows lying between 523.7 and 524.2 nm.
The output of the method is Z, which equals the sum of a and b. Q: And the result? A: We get 19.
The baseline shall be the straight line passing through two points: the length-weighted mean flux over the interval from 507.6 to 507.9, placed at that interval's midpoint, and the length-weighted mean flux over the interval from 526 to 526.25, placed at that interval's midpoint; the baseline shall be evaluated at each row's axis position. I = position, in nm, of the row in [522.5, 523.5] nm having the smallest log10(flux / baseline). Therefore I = 522.684 nm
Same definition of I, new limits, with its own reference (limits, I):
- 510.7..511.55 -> 511.139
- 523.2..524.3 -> 523.527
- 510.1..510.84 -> 510.786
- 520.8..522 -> 521.002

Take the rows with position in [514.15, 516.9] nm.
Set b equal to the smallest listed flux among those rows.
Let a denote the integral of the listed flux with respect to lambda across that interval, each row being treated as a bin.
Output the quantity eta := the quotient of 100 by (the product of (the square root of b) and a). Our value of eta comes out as 0.566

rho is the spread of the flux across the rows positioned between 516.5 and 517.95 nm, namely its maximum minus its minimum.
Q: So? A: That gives 3.0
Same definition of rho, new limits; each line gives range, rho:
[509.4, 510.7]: 1.5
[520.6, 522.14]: 1.4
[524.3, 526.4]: 2.5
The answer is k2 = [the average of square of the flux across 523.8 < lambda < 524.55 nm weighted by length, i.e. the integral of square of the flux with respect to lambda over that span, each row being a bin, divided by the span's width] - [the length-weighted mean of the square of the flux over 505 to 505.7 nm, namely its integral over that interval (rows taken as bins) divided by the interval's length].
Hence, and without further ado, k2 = -51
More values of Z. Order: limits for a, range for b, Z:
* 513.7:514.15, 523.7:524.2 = 23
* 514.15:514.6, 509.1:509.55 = 27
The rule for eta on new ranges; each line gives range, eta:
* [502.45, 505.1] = 0.545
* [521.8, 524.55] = 0.518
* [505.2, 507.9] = 0.505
